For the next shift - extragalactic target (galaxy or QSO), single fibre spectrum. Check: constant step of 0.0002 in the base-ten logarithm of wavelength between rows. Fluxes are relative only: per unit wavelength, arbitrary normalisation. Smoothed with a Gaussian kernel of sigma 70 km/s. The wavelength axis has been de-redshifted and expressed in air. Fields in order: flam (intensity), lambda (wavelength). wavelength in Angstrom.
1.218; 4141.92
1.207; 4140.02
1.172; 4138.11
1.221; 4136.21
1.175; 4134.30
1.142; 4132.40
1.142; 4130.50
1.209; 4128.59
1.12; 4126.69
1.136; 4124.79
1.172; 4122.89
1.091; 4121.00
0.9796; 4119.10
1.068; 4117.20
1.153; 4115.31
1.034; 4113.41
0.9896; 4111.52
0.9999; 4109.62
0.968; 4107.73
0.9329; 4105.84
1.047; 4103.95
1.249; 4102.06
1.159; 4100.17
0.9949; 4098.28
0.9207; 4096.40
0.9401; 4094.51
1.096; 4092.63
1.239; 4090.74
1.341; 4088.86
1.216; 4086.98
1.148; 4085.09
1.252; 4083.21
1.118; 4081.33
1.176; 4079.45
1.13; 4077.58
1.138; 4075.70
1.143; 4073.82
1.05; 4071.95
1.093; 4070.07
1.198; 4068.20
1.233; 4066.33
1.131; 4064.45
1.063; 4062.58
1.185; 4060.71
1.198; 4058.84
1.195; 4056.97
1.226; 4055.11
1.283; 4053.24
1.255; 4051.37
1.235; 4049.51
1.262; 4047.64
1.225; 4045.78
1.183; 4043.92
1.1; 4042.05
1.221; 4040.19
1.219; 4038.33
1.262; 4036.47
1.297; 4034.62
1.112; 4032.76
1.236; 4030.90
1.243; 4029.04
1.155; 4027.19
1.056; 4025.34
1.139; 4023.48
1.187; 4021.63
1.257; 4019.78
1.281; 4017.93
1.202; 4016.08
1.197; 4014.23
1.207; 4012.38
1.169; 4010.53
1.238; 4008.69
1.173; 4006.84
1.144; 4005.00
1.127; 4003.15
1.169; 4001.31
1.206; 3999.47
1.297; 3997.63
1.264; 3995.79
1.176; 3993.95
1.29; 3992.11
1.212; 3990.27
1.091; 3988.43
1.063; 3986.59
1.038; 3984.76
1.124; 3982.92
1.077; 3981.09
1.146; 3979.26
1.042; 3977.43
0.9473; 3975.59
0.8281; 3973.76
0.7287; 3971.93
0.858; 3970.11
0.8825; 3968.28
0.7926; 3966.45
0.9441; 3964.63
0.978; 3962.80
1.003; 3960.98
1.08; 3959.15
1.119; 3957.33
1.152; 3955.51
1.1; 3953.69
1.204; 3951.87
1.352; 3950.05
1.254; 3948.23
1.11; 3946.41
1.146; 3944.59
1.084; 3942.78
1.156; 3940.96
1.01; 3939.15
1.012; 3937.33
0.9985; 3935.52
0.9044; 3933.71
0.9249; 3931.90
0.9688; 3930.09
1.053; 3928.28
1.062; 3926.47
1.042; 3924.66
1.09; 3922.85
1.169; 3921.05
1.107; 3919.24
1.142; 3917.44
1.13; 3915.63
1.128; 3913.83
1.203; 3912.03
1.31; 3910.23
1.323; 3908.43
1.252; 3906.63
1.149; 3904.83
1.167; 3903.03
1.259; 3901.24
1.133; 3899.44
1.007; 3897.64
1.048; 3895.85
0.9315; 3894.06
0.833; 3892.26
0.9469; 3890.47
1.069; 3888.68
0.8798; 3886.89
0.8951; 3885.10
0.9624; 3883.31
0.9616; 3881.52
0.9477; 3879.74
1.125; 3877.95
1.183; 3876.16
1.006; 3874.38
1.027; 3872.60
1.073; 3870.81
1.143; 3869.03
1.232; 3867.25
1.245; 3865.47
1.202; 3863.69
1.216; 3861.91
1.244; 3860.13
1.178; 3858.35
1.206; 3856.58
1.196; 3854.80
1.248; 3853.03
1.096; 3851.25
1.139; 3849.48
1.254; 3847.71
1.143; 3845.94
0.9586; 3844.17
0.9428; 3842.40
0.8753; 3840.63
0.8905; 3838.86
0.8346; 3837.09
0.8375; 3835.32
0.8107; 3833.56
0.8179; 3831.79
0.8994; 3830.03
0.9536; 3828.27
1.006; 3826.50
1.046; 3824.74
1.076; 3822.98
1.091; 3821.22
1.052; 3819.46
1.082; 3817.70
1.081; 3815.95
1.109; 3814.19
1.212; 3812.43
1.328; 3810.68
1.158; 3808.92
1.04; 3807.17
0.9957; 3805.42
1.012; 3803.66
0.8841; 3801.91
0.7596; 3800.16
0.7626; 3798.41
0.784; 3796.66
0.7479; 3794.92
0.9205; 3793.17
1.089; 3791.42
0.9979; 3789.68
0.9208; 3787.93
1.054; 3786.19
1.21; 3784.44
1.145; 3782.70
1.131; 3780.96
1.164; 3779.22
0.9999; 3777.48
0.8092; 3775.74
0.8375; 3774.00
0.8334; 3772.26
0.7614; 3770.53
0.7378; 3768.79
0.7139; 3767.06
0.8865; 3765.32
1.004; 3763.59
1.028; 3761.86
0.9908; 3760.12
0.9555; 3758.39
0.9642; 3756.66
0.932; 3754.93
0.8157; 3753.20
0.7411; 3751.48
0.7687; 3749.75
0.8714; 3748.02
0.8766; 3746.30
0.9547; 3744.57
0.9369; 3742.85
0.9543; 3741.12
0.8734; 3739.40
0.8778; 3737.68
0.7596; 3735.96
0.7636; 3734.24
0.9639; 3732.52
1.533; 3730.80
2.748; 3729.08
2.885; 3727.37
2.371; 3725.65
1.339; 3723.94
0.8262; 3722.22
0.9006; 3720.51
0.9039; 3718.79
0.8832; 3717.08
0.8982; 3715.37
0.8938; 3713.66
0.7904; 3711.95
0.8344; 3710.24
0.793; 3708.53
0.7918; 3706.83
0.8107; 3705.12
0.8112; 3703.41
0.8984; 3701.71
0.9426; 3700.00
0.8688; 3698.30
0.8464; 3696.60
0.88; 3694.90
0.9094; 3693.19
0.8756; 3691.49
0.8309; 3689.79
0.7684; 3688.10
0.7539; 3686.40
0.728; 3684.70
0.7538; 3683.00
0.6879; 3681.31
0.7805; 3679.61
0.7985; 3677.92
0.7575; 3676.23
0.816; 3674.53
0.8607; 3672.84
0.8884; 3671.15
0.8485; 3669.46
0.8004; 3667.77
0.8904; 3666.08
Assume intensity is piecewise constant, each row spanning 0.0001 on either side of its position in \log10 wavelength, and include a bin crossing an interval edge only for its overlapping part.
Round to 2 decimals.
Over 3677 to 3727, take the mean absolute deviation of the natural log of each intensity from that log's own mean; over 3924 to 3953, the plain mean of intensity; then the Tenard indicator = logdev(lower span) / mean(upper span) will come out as 0.11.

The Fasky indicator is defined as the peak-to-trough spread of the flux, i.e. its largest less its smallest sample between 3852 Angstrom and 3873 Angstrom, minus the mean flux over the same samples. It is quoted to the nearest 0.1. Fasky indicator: -1.0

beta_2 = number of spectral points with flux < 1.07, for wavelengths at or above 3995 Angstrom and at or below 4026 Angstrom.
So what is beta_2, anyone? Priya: 1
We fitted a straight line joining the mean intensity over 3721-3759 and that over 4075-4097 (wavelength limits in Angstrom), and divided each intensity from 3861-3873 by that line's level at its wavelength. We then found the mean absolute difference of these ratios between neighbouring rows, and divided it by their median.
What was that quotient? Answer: 0.038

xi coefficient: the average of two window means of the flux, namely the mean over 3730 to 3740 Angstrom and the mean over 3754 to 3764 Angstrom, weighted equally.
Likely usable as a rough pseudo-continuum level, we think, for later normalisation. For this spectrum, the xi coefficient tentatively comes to 0.97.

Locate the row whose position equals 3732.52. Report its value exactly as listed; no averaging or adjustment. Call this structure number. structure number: 0.9639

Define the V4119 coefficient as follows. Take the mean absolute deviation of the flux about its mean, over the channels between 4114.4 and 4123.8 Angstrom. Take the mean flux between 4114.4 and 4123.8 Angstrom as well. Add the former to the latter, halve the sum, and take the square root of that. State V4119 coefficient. 0.758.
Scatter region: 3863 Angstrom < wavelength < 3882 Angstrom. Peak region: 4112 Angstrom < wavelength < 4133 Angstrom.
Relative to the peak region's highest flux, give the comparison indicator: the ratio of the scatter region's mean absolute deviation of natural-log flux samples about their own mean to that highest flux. 0.070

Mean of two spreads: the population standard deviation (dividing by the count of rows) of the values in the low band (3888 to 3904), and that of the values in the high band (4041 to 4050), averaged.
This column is 0.090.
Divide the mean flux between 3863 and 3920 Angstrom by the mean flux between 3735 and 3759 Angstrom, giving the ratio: 1.25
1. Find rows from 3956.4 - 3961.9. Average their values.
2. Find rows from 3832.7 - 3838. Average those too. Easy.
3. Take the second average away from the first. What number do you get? 0.240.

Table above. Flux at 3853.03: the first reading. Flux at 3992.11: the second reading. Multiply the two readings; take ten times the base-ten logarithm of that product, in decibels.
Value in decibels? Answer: 2.1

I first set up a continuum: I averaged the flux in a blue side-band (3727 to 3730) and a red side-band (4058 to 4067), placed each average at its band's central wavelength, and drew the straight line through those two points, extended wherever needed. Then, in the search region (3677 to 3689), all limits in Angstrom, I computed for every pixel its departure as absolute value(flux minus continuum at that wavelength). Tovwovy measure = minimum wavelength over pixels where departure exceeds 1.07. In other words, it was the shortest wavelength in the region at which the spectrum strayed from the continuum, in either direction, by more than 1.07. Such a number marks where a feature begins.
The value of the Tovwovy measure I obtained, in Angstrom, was 3677.92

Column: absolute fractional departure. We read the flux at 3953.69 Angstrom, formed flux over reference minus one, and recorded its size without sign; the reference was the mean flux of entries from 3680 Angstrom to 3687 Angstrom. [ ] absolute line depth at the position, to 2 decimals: 0.50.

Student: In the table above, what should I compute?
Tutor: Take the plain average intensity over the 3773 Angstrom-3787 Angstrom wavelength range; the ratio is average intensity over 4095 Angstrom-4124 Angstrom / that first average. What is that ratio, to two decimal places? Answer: 1.01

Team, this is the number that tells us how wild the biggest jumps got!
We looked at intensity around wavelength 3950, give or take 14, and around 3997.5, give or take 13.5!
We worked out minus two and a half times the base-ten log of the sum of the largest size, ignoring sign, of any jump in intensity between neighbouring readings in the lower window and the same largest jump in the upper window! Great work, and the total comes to 1.4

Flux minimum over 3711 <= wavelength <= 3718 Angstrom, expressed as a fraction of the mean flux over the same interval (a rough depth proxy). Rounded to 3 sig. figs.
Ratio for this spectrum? 0.912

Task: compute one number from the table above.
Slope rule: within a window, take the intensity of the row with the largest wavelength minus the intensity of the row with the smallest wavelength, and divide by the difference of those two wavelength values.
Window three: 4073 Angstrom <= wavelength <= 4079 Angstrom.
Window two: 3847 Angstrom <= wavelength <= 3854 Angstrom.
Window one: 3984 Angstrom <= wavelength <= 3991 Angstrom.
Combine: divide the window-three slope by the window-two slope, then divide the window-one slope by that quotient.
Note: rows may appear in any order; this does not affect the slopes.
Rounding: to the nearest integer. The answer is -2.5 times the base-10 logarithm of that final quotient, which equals 5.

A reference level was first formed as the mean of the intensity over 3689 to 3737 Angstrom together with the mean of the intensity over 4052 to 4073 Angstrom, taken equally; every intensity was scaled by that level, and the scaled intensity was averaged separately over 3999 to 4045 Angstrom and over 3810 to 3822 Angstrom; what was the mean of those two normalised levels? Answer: 1.03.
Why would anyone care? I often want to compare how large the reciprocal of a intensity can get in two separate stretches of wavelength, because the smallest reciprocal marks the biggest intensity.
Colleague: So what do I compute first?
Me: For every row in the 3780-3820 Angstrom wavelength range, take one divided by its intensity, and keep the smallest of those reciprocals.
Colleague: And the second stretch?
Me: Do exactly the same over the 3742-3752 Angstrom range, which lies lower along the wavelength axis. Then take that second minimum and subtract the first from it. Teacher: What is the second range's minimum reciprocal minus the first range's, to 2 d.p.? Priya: 0.29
